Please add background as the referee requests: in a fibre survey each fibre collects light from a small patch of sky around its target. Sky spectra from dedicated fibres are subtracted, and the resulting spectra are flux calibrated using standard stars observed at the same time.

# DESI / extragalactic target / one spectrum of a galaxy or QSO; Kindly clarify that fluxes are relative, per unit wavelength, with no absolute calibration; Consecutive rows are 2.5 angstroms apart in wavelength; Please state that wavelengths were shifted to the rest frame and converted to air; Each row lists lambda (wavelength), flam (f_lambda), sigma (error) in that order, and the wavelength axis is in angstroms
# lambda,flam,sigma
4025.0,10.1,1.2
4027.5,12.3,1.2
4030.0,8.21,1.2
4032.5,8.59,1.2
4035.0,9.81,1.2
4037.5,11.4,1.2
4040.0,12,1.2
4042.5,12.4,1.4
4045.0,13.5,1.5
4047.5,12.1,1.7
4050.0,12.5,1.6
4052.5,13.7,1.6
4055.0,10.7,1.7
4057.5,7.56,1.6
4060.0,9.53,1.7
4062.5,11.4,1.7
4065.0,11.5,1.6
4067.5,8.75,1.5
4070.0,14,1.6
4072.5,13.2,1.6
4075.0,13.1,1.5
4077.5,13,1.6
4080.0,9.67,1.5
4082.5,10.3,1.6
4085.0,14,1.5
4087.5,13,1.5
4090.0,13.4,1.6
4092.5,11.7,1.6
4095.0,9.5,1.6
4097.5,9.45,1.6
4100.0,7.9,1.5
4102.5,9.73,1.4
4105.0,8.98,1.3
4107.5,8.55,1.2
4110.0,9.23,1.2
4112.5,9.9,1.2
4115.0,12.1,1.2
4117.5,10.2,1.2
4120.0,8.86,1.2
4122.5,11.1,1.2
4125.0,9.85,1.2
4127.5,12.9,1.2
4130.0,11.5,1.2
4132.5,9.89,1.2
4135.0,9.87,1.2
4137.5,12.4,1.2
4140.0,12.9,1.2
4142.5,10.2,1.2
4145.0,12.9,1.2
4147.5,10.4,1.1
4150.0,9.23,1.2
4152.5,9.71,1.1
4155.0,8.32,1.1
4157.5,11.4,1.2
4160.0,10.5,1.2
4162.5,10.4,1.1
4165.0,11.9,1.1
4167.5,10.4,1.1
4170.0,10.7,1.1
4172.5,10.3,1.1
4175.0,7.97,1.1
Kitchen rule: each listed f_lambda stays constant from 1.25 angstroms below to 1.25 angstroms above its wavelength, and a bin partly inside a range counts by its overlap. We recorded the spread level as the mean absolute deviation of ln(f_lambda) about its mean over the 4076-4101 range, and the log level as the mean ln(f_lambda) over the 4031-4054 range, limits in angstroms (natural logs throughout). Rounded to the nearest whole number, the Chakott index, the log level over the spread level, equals 15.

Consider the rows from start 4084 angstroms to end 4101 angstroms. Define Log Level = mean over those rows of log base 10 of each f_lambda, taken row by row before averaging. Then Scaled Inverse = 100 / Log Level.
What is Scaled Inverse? 95.8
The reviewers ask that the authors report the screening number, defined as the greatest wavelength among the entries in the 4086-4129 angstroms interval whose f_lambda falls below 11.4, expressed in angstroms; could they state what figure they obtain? 4125.0 angstroms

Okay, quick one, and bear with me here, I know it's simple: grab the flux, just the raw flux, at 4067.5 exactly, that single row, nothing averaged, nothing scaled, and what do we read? 8.75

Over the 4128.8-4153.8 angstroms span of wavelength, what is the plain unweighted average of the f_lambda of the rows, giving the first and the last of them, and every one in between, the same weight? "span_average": 10.9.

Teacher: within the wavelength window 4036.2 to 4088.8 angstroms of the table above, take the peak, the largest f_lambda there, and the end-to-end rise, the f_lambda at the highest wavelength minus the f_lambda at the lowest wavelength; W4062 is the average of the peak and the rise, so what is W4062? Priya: 7.8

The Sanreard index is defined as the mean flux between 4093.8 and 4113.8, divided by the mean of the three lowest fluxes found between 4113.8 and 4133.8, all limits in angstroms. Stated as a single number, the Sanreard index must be 0.96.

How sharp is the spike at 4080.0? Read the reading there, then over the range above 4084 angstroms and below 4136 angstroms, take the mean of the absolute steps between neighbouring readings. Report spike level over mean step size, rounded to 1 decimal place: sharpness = 7.4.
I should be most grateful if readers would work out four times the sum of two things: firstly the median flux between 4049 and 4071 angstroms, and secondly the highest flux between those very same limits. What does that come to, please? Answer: 102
